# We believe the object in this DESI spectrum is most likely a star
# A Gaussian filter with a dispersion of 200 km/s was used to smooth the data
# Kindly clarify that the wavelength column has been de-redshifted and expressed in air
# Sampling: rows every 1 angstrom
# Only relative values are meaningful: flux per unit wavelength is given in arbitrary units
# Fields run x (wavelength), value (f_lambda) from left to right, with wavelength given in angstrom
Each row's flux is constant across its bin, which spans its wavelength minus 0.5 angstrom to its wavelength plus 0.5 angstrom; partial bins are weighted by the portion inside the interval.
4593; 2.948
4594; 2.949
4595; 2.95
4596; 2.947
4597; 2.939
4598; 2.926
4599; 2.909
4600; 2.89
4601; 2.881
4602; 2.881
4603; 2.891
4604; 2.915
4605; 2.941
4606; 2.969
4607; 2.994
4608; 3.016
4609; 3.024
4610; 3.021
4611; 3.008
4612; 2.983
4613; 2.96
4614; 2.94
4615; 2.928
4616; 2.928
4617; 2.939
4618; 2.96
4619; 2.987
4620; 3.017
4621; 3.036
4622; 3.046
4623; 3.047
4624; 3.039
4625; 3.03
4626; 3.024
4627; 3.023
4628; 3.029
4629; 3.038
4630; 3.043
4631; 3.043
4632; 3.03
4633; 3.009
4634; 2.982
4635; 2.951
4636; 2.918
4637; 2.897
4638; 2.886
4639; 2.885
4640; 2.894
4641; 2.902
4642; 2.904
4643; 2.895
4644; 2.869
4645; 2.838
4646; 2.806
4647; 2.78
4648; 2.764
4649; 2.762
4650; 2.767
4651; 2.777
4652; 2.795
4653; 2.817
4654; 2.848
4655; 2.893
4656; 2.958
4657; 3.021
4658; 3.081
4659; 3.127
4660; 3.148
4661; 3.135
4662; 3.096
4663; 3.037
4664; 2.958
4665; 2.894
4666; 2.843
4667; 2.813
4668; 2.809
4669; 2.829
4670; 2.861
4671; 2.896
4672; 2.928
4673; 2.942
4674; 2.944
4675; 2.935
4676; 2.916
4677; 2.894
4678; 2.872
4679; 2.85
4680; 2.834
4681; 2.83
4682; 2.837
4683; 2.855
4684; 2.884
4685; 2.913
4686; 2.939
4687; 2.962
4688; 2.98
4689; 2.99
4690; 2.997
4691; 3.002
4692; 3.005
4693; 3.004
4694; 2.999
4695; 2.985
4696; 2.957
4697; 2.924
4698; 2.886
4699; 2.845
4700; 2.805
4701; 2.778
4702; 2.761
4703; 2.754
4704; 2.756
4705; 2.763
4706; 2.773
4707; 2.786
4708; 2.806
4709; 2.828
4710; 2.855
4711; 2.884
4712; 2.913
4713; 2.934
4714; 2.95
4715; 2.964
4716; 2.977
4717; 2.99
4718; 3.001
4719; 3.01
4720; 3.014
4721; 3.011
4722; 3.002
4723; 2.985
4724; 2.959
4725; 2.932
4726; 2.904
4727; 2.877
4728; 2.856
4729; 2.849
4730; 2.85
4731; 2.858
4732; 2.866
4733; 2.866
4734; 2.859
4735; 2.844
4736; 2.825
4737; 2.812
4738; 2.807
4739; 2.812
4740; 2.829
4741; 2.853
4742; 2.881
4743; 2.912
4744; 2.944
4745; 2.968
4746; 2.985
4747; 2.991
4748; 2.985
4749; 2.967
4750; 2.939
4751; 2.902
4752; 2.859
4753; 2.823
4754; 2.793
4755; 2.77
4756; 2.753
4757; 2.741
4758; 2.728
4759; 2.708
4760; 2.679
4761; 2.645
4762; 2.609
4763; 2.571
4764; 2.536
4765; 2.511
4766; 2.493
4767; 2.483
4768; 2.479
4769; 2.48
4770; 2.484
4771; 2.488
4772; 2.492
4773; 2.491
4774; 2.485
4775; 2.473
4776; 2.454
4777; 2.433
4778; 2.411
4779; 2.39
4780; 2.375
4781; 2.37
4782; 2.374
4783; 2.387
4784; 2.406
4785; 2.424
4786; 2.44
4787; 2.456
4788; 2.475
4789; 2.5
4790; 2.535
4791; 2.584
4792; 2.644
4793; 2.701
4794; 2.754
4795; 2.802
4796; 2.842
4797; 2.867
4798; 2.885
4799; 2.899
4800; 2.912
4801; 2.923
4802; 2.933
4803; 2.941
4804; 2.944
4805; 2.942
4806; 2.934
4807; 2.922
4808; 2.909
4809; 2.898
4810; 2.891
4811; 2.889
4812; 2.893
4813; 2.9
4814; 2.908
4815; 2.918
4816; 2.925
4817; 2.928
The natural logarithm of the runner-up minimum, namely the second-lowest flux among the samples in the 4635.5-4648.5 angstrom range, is 1.02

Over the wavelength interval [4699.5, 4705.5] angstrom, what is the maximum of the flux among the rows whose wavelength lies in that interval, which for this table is 2.805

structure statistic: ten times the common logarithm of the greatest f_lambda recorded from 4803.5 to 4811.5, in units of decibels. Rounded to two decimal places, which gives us 4.69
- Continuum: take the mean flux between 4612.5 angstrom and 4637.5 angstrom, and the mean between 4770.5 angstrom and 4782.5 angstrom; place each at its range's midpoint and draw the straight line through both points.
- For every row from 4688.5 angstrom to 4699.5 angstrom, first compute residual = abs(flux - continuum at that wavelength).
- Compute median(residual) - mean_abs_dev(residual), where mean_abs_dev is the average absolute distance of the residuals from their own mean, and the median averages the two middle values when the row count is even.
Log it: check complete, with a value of 0.21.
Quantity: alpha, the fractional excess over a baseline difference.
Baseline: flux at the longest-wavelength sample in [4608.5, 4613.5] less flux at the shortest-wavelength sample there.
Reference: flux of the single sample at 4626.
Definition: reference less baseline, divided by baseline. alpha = -48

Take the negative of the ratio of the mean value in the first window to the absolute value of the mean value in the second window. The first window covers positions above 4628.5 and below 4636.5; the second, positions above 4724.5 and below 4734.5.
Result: -1.05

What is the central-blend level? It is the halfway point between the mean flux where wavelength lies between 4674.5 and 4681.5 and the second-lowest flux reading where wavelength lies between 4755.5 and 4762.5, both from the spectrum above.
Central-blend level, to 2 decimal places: 2.76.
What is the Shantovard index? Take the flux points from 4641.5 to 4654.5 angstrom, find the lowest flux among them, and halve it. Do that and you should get 1.38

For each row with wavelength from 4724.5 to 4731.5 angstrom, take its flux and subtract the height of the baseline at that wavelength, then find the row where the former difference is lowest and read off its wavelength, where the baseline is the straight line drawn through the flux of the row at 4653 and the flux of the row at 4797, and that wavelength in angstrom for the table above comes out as 4729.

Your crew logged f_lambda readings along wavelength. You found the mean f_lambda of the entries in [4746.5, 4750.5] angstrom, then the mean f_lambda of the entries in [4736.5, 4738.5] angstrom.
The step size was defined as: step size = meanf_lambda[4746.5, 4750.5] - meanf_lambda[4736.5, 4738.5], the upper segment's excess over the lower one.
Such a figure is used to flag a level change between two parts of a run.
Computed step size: 0.16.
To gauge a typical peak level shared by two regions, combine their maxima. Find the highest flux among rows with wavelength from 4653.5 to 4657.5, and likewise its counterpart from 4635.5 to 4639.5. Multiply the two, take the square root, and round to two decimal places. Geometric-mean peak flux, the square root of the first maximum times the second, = 2.97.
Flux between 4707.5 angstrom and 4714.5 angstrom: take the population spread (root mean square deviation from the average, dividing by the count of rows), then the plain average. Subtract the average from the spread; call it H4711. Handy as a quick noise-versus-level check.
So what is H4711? -2.83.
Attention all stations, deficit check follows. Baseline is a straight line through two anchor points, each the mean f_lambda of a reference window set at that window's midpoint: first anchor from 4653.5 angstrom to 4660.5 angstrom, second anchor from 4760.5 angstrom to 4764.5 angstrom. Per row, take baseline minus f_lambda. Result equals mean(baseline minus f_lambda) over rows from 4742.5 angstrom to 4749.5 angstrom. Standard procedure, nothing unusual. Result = -0.31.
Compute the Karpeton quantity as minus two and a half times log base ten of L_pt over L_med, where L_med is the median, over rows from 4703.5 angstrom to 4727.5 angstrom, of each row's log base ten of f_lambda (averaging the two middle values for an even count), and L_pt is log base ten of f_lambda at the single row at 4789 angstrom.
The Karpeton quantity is 0.17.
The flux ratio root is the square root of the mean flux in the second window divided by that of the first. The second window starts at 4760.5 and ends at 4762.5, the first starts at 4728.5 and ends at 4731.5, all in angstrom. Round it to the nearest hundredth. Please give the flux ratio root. 0.96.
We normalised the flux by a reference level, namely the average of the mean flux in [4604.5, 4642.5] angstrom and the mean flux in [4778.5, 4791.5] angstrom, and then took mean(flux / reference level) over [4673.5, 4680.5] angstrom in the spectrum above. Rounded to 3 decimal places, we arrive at 1.067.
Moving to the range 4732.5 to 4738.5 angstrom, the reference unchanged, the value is 1.046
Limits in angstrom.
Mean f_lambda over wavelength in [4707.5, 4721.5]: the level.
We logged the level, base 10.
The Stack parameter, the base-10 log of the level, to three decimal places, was 0.468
